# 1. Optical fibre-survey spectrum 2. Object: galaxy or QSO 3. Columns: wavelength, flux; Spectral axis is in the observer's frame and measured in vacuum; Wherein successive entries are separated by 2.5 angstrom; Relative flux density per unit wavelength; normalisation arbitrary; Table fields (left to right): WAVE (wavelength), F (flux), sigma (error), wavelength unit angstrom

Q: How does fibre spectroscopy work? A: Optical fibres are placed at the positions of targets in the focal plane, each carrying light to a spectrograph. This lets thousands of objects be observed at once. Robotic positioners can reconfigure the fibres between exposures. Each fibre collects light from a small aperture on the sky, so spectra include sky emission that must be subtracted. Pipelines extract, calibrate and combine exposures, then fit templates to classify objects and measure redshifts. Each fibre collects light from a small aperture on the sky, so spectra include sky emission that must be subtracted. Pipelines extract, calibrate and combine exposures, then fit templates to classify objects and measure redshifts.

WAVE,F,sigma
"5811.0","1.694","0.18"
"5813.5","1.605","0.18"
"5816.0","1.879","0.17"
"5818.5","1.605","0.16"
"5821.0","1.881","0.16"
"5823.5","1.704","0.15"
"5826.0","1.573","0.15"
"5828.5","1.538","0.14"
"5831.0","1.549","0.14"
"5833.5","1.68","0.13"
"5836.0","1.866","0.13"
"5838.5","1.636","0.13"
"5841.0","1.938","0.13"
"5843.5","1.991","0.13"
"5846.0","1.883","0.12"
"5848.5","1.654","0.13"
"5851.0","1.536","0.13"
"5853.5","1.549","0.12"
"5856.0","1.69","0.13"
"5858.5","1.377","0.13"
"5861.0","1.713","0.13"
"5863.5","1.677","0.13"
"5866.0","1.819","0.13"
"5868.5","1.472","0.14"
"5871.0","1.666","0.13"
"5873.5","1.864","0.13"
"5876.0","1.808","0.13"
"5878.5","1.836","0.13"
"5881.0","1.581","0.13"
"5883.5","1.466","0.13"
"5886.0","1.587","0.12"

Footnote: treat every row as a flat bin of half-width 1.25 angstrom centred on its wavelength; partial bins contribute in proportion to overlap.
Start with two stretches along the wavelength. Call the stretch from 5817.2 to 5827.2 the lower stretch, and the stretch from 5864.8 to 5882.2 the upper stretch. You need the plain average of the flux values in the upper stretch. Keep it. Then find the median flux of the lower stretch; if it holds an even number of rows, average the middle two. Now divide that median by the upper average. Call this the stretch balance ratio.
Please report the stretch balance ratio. 0.96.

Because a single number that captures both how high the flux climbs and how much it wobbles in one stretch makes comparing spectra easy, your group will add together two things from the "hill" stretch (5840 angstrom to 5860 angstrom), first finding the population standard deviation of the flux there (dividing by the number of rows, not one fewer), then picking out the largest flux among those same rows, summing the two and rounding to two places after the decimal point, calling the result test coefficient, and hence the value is 2.19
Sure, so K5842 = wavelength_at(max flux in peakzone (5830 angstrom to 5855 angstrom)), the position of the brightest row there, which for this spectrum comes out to 5843.5 angstrom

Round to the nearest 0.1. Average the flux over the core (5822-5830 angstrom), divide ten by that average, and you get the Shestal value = 6.2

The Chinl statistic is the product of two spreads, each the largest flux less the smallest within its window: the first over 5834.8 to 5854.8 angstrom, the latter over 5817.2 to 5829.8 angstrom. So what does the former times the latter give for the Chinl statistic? 0.16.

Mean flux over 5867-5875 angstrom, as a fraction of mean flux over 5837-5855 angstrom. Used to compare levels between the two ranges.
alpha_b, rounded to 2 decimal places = 0.96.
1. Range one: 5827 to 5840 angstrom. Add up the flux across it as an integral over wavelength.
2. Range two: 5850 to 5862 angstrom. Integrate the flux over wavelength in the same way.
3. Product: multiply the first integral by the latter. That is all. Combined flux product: 406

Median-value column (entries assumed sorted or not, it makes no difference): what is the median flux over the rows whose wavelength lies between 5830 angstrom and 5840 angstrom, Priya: 1.66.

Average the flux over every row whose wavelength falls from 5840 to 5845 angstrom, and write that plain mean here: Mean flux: 1.96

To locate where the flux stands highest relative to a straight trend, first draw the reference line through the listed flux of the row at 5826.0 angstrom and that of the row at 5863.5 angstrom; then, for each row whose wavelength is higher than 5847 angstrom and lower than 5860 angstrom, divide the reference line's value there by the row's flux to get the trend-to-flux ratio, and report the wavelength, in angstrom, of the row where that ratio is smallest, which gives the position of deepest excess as 5856.0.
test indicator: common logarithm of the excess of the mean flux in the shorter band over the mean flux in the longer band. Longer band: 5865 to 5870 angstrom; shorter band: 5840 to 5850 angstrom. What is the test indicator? -0.66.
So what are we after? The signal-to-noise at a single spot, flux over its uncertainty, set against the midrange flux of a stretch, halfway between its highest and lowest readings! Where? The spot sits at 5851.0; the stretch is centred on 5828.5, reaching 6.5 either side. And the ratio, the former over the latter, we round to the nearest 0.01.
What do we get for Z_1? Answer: 7.29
